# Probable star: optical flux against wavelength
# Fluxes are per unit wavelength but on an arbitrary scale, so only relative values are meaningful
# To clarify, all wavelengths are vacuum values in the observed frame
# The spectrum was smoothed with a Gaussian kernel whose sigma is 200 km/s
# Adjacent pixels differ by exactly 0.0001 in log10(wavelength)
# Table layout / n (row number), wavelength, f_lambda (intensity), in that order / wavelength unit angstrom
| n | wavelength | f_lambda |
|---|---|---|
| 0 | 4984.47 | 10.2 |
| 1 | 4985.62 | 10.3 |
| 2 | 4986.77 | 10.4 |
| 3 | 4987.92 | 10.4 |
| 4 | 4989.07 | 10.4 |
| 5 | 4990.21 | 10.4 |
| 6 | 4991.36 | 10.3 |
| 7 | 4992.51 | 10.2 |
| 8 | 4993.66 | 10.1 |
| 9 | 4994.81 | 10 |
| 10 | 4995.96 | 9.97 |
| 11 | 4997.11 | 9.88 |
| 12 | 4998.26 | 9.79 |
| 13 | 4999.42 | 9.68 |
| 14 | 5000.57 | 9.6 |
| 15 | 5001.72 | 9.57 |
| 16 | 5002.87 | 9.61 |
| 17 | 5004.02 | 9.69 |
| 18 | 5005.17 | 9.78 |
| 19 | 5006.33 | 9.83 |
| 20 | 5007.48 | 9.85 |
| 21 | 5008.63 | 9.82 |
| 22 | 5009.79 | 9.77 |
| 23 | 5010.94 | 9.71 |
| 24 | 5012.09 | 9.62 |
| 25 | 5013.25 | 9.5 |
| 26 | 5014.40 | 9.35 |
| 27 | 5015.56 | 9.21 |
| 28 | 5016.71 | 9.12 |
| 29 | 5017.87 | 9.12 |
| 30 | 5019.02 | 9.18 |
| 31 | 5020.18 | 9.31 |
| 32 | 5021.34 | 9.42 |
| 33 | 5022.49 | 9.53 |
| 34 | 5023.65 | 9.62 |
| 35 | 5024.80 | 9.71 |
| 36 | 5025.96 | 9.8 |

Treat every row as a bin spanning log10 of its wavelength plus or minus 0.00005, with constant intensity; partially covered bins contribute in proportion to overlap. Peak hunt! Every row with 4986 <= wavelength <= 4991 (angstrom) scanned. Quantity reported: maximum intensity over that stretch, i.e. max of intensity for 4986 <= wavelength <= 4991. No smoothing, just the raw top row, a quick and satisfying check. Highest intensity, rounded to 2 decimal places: 10.40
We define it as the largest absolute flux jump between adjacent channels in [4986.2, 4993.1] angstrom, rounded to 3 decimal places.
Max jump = 0.100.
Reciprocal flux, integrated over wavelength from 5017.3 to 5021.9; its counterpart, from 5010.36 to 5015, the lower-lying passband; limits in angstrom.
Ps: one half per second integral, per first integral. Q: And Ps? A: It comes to 2.1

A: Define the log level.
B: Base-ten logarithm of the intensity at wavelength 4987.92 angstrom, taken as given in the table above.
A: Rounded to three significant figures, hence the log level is 1.02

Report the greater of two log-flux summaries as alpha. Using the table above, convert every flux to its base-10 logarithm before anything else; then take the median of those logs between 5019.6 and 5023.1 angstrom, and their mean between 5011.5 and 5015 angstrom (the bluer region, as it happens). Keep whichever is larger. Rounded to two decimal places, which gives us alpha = 0.98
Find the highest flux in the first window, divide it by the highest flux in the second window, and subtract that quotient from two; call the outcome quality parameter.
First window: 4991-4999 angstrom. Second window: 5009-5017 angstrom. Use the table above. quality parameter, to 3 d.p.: 0.946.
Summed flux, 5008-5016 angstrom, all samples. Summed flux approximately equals 67.0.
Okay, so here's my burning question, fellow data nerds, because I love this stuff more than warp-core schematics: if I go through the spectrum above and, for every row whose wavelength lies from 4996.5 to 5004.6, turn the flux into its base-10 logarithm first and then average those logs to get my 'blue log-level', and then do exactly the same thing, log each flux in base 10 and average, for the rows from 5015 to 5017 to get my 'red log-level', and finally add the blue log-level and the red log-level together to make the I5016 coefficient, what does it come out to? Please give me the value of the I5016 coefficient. 1.95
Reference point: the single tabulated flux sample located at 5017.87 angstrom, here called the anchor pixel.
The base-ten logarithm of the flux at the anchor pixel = 0.960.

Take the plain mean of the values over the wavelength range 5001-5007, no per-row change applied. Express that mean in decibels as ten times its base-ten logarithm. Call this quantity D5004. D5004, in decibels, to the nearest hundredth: 9.87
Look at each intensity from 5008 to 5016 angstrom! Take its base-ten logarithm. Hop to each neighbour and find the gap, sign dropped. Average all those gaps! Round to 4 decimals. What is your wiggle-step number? 0.0046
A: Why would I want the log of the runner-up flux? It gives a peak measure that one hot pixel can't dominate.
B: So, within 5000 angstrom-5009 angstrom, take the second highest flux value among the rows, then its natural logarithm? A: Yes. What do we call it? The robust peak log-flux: 2.29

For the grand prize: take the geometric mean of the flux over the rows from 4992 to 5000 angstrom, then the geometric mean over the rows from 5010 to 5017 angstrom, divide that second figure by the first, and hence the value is 0.947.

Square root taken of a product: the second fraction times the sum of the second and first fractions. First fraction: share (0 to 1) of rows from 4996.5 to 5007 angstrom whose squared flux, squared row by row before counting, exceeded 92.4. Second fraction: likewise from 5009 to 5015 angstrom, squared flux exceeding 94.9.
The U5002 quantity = 0.42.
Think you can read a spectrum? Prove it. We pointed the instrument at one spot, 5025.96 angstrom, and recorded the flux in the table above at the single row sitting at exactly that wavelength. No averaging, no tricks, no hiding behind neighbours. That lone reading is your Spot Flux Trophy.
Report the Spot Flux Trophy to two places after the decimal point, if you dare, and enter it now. 9.80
